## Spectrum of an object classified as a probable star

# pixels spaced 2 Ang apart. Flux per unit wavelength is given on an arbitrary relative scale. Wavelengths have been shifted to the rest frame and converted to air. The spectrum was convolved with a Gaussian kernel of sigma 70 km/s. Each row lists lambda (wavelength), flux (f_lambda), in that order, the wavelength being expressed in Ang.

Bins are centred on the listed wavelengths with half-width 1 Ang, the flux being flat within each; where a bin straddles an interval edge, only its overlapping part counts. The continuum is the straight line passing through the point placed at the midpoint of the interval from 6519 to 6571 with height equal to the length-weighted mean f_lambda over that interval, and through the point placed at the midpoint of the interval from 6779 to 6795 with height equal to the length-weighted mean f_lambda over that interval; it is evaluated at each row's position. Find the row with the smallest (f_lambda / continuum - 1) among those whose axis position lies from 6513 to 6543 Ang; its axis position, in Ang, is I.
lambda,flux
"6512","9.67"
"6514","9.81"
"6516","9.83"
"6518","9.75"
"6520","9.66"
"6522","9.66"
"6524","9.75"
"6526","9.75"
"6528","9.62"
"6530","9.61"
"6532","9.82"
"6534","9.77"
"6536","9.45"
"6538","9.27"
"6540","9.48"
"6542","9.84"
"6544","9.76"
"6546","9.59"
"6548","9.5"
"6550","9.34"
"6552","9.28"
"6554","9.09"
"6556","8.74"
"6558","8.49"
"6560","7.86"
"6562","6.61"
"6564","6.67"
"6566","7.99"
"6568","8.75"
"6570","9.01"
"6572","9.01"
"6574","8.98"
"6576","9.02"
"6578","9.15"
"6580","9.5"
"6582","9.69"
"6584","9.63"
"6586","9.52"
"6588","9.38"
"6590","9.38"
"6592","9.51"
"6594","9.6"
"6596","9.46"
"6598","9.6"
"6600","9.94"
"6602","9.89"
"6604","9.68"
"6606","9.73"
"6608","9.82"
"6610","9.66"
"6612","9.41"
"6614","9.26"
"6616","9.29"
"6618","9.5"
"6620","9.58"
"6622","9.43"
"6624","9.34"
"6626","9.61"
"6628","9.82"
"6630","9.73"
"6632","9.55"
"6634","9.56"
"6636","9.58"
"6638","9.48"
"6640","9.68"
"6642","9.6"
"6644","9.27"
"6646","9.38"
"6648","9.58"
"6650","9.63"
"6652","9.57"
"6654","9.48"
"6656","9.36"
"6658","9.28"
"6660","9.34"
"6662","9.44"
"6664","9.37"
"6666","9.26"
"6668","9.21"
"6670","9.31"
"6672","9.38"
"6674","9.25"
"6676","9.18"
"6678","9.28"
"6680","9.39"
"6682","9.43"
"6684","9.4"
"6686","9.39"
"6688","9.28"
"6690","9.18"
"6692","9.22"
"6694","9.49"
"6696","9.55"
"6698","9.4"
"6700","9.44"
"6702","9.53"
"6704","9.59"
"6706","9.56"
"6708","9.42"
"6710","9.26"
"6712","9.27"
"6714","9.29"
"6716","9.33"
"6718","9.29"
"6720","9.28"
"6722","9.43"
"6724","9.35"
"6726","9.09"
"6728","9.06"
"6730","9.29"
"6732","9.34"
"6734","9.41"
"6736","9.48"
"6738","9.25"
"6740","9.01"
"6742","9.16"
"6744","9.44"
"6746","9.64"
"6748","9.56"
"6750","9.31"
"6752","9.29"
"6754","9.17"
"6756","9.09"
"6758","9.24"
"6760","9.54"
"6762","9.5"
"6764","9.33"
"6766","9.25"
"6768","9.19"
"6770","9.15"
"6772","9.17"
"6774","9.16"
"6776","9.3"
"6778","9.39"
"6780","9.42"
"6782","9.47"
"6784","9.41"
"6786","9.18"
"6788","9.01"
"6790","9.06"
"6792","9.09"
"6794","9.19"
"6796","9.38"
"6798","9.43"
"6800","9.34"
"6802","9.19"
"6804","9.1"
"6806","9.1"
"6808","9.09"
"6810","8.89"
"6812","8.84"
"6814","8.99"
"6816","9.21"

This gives 6538 Ang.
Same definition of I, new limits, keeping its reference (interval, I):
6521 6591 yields 6562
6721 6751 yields 6740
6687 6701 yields 6690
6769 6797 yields 6788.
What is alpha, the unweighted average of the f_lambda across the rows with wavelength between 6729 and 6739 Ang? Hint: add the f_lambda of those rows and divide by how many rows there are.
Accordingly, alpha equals 9.35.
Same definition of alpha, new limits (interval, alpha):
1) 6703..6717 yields 9.39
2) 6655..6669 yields 9.32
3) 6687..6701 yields 9.37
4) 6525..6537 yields 9.67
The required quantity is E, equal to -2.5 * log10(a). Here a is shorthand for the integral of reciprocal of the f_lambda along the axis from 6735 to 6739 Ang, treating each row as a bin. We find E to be 0.92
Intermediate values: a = 0.427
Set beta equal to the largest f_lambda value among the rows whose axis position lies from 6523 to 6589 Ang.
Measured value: 9.84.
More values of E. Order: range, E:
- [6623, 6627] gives 0.94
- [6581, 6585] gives 0.96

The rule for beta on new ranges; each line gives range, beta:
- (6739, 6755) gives 9.64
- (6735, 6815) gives 9.64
